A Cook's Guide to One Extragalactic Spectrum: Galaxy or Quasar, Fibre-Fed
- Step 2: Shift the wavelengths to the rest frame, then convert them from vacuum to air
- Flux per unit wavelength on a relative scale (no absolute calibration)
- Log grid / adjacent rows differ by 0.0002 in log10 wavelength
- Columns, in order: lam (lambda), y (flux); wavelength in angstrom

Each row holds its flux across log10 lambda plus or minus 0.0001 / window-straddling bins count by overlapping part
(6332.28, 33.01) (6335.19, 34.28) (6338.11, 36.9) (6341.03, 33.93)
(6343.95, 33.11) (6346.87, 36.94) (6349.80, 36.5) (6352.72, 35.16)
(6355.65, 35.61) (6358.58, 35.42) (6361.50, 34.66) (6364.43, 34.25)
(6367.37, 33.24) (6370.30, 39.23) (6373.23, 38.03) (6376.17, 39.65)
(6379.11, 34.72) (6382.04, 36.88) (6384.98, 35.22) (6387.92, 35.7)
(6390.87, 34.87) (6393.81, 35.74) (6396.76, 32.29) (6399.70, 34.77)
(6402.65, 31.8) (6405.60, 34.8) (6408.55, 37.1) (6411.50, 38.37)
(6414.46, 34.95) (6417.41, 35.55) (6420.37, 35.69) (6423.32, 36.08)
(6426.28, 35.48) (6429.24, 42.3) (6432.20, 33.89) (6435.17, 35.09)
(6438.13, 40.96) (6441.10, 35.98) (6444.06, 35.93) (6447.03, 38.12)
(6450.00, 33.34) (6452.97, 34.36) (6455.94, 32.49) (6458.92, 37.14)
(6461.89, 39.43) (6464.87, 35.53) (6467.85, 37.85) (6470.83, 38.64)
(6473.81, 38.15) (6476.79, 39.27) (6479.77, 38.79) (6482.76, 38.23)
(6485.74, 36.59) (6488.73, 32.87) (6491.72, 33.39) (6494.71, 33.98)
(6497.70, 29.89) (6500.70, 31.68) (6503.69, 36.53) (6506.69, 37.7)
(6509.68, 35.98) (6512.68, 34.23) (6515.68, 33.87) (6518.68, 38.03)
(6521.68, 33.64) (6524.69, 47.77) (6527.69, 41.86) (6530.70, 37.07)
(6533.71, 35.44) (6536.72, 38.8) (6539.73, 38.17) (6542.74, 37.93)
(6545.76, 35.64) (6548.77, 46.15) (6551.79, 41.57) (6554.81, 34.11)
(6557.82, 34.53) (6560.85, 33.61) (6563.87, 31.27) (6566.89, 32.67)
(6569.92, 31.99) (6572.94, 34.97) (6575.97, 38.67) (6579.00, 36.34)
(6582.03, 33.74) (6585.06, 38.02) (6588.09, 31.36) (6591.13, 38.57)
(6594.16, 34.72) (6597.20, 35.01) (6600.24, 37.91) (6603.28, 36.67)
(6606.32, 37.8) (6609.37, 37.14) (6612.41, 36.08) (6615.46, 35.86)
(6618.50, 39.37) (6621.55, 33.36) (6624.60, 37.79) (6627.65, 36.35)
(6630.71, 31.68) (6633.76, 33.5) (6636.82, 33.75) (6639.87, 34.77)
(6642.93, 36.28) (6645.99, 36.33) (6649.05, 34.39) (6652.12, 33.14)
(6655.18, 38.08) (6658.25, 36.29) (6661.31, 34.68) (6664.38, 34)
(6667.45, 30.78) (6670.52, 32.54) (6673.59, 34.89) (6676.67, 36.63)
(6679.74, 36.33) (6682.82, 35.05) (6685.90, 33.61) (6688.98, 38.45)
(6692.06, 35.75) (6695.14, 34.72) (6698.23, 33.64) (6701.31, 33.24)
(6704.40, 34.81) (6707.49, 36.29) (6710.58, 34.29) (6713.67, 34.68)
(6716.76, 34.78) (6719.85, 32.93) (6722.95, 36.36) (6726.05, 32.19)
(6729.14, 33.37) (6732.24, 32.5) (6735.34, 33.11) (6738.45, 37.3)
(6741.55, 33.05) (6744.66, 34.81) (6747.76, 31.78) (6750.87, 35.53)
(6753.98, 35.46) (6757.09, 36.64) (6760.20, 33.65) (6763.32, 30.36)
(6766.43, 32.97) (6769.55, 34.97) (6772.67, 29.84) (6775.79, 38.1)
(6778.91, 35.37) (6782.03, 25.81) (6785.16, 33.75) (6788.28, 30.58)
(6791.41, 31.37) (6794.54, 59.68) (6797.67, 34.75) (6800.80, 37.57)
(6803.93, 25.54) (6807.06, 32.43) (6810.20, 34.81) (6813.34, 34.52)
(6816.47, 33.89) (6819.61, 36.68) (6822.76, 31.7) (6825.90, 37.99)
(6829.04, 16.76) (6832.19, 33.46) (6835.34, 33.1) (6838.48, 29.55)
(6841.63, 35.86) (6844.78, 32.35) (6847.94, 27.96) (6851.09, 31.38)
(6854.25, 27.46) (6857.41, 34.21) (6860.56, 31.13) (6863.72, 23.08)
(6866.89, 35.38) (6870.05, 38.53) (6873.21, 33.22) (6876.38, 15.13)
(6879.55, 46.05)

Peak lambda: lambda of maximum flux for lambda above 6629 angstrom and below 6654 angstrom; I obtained 6645.99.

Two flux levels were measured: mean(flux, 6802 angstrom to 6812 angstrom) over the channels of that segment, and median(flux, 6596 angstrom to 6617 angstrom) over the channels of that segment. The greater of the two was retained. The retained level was 36.7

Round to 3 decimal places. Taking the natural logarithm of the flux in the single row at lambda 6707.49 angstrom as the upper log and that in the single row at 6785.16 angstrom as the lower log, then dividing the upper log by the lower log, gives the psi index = 1.021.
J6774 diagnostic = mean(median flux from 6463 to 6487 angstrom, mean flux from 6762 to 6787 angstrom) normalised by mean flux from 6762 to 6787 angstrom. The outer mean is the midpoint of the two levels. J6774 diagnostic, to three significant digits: 1.08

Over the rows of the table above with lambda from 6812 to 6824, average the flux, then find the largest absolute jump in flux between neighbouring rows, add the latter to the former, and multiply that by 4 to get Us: 157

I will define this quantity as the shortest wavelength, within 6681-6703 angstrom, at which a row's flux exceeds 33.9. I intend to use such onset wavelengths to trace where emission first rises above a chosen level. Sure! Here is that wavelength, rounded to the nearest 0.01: 6682.82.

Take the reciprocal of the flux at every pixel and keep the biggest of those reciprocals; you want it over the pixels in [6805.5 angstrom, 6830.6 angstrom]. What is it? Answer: 0.060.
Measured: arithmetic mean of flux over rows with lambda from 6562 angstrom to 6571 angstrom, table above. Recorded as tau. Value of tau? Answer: 32.0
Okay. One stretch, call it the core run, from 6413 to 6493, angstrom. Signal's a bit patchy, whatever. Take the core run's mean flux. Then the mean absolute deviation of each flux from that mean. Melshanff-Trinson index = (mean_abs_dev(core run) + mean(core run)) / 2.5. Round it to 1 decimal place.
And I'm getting 15.4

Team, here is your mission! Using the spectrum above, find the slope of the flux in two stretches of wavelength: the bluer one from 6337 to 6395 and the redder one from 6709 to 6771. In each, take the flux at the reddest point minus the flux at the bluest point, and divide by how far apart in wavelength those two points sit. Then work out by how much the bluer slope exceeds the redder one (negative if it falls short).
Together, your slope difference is -0.032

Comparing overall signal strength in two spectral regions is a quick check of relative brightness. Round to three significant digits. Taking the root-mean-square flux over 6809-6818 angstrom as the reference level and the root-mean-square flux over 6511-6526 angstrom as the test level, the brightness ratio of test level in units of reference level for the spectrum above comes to 1.10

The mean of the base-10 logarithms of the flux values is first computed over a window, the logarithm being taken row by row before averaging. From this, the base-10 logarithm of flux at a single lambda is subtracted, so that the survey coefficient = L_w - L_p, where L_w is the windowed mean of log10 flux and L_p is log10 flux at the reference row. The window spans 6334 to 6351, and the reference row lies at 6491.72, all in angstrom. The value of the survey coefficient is 0.023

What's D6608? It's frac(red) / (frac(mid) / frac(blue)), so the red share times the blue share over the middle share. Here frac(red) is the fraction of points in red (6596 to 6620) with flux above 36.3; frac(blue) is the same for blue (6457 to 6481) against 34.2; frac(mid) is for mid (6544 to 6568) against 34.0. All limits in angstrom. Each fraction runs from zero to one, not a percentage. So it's 1.00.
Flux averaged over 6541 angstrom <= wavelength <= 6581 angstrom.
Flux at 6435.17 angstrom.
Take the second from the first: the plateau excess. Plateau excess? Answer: 1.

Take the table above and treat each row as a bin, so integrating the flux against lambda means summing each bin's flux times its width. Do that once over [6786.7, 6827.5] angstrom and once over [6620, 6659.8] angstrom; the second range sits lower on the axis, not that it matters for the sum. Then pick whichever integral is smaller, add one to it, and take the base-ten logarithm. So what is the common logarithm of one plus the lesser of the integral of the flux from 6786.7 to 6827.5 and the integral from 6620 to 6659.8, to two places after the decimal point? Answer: 3.14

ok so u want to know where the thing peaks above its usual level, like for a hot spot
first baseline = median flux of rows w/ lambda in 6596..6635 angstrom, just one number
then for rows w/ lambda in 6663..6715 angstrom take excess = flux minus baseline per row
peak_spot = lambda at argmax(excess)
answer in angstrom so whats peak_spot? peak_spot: 6688.98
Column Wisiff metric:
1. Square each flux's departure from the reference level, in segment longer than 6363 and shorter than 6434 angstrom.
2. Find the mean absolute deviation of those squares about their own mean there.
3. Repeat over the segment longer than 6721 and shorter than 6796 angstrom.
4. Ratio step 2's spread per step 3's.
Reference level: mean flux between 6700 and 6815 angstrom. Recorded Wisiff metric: 0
